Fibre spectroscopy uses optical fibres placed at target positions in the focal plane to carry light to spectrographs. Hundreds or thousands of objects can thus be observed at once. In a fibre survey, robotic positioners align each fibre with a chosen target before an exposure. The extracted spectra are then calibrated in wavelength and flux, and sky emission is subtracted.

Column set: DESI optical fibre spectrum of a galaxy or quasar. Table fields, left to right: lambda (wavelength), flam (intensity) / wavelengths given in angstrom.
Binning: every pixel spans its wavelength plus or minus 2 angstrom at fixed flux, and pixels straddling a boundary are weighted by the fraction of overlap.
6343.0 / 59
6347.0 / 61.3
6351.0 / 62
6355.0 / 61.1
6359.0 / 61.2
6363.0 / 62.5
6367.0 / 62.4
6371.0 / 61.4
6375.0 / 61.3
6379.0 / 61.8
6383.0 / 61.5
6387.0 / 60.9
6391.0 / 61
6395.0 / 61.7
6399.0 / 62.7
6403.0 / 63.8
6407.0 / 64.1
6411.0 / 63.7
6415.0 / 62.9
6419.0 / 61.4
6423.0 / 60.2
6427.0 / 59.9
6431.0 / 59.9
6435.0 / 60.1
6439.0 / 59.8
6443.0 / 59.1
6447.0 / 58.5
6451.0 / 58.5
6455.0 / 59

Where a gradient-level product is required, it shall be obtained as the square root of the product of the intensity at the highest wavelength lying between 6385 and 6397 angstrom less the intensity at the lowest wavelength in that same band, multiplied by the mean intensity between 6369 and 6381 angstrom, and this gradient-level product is 7.0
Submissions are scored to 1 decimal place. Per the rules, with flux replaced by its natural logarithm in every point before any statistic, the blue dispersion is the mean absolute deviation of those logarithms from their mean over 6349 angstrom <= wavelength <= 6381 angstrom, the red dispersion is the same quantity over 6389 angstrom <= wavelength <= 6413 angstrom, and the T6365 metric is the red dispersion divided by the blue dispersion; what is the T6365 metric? 2.2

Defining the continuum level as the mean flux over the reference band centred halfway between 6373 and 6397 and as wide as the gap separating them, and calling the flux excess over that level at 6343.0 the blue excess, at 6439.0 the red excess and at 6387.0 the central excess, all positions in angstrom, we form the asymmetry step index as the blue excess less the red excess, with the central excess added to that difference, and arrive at -1.3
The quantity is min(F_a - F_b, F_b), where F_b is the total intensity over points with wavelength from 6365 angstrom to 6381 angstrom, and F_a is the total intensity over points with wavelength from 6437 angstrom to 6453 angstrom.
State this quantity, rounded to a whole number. -11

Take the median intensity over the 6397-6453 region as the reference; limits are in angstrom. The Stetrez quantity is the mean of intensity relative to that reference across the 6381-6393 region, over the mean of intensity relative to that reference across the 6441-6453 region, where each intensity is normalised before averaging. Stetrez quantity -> 1.04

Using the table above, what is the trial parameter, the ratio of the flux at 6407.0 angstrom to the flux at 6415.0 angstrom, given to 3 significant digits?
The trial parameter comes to 1.02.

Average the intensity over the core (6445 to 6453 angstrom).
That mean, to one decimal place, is 58.5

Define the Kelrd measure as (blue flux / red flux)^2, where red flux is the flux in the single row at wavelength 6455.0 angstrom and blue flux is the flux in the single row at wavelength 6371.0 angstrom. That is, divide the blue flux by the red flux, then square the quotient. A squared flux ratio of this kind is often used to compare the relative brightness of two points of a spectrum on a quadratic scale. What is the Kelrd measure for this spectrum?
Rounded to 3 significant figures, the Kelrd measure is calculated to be 1.08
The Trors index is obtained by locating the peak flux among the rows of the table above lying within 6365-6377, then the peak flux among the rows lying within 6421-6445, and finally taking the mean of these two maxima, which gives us 61.3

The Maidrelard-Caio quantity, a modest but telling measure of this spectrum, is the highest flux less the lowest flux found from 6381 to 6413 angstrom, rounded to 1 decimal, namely 3.2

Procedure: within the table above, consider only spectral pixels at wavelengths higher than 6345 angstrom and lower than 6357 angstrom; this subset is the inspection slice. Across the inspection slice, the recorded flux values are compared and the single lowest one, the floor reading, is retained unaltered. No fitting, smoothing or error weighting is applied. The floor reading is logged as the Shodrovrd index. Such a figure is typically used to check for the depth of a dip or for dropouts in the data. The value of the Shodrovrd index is 61.1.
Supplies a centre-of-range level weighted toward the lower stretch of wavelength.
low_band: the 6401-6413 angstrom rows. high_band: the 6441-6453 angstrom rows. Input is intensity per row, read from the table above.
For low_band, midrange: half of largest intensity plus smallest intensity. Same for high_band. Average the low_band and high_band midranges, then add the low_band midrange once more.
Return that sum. 125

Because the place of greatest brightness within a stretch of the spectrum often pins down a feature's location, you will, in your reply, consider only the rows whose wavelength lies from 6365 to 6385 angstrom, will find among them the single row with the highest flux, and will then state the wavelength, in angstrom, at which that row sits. 6367.0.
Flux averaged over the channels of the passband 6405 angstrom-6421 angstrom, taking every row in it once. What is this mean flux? 63.0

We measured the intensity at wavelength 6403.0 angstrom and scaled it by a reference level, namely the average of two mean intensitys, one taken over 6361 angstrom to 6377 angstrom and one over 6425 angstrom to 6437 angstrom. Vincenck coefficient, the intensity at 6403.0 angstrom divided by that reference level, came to 1.05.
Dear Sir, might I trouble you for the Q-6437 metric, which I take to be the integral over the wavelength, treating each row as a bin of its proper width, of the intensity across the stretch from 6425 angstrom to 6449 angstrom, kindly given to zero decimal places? 1429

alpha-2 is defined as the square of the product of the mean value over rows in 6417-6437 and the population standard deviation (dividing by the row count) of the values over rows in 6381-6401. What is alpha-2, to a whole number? 1507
